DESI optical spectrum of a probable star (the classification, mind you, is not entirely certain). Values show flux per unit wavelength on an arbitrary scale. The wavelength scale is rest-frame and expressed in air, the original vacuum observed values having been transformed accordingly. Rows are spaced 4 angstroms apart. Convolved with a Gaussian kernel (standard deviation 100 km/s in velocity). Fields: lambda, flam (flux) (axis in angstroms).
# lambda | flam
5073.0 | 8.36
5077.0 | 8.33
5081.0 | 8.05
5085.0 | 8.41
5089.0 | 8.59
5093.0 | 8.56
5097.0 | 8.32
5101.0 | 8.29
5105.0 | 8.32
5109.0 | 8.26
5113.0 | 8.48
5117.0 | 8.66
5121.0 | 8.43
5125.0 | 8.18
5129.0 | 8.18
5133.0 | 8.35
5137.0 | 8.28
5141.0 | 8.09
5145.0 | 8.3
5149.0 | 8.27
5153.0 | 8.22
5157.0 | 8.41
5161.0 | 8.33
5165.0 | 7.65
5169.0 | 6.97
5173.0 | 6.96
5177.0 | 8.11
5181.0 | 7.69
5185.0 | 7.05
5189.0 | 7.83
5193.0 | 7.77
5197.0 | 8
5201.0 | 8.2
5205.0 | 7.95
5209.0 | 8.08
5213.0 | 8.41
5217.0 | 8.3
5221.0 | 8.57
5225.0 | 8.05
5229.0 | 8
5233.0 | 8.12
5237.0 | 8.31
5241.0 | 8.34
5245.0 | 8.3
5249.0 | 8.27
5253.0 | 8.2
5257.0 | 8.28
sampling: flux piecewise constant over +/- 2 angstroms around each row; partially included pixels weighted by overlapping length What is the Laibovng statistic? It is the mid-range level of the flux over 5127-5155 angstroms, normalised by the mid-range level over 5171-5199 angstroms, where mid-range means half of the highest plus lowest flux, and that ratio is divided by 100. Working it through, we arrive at 0.0109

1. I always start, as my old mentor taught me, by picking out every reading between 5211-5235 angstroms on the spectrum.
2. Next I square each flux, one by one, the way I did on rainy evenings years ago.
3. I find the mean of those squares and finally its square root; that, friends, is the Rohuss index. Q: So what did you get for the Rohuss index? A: 8.24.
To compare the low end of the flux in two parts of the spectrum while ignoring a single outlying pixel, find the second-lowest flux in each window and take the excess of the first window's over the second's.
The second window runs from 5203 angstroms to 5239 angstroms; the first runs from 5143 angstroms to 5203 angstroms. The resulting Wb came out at -1.0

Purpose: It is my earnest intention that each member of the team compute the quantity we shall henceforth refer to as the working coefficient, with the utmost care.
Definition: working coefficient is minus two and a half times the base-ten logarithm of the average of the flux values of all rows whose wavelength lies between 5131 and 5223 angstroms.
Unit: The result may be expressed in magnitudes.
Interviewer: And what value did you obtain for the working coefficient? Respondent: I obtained -2.26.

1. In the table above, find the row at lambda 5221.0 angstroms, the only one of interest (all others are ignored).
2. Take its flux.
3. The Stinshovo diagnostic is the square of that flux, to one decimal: 73.4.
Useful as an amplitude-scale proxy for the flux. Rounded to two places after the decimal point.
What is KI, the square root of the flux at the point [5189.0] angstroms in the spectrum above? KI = 2.80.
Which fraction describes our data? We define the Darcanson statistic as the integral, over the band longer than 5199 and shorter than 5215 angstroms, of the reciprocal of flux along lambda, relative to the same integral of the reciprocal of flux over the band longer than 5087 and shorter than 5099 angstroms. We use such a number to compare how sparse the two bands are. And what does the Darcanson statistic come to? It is 1.4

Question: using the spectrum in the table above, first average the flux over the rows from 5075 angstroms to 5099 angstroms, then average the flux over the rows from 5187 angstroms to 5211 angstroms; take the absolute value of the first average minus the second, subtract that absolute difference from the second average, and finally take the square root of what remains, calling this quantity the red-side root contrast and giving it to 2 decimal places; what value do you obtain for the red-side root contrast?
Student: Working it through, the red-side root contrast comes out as 2.75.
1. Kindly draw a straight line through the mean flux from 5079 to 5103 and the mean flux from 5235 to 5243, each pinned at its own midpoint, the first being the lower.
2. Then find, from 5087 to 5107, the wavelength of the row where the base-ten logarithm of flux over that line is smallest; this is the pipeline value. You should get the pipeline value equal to 5101.0 angstroms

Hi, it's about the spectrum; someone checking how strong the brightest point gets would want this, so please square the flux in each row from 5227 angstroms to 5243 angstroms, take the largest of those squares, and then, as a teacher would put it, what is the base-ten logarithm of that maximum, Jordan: 1.842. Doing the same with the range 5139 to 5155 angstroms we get 1.838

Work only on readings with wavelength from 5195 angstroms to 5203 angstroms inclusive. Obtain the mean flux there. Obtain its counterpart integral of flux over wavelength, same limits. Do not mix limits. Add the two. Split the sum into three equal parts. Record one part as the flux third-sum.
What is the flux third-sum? 24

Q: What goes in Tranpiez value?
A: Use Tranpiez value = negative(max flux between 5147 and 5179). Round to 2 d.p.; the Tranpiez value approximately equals -8.41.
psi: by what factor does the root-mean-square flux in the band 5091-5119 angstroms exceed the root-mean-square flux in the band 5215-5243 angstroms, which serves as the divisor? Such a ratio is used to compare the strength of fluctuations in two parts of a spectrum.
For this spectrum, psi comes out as 1.02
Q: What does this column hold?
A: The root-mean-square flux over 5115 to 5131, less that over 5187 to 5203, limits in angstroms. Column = 0.41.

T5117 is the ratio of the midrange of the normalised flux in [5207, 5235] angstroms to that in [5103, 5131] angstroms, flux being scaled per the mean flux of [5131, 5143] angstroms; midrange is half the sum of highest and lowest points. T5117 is 0.98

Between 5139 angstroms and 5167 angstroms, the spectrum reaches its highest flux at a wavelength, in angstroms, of 5157.0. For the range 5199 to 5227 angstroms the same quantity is 5221.0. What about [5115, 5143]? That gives 5117.0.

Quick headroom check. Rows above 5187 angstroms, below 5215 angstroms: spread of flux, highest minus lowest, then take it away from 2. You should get 1.4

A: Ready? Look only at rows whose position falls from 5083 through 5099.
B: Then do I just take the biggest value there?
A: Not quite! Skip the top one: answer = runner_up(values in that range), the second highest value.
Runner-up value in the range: 8.56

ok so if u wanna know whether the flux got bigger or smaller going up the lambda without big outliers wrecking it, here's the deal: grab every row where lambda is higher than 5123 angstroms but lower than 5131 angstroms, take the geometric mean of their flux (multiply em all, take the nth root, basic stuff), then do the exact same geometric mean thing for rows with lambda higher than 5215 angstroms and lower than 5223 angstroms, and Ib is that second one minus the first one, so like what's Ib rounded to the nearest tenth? 0.3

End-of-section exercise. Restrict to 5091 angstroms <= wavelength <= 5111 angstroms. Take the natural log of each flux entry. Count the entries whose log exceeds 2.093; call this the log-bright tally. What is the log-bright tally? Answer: 5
